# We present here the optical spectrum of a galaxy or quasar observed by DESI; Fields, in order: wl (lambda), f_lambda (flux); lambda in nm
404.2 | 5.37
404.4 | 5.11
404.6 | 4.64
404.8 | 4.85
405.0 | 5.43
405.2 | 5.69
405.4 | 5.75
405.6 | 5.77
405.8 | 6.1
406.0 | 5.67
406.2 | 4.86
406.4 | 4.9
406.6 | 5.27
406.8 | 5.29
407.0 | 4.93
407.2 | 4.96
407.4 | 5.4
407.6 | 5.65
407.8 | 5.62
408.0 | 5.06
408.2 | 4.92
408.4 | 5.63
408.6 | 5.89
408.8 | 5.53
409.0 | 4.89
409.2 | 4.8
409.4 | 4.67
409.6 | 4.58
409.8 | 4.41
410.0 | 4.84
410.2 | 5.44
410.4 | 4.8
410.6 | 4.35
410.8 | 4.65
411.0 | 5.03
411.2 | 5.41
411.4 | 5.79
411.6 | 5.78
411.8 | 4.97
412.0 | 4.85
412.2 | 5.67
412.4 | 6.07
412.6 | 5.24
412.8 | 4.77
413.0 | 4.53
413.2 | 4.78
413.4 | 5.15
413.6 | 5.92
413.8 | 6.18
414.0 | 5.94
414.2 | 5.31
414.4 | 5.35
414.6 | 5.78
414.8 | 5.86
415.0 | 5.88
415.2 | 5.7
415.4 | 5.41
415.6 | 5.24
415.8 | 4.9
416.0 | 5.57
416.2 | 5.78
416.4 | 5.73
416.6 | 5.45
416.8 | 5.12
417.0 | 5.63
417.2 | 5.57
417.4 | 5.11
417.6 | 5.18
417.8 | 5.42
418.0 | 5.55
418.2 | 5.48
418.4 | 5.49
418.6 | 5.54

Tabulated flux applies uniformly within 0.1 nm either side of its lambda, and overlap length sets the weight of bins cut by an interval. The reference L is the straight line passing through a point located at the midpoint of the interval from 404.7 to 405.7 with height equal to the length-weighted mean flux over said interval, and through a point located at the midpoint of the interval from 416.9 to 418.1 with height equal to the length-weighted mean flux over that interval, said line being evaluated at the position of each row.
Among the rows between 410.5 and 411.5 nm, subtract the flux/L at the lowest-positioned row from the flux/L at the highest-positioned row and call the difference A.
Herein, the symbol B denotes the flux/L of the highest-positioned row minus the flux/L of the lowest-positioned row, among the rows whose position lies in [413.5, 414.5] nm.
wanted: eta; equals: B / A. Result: -0.4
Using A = 0.26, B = -0.10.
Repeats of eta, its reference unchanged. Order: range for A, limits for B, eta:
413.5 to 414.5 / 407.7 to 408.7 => -0.5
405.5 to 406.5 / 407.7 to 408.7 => -0.3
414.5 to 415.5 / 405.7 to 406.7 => 2.2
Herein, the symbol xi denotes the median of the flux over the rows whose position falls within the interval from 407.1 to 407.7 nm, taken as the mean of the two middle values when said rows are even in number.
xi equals 5.40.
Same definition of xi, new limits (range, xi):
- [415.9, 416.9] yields 5.57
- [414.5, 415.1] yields 5.86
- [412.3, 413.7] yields 5.15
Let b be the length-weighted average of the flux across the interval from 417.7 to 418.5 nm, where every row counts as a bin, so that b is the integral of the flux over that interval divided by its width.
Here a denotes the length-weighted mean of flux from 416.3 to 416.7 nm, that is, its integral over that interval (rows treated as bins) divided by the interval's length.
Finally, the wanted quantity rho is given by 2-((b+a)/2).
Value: -3.54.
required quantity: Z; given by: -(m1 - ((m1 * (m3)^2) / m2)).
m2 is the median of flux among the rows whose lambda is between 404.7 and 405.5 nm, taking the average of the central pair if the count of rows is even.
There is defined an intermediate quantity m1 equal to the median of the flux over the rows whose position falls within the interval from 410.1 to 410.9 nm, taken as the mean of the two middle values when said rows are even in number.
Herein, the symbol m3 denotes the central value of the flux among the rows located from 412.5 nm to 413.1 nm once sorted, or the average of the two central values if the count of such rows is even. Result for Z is 14.6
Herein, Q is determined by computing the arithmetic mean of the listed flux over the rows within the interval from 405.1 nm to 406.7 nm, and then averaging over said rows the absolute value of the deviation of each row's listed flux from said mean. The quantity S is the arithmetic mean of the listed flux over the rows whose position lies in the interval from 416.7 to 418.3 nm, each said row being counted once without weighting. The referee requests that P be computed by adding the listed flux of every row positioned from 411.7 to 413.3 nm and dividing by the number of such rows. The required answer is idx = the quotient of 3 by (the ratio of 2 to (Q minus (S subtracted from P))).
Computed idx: 1.0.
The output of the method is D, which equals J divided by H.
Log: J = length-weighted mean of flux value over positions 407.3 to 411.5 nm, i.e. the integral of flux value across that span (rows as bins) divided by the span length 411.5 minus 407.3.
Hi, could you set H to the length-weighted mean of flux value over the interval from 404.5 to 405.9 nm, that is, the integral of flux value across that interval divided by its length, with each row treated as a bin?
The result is 0.94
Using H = 5.46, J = 5.11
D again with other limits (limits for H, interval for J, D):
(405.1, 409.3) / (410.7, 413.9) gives 0.99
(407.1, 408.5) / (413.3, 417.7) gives 1.04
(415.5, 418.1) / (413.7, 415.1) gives 1.07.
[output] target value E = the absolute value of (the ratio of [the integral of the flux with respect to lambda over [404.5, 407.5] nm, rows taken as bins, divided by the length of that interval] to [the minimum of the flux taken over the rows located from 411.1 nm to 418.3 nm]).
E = 1.17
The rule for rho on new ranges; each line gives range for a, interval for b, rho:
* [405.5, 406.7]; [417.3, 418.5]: -3.40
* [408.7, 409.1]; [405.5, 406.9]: -3.31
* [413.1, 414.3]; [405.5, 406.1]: -3.70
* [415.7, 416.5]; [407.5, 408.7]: -3.48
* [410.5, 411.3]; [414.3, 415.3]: -3.29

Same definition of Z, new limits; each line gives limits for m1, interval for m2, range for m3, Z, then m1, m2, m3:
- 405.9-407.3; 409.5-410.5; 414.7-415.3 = 30.5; 5.0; 4.8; 5.9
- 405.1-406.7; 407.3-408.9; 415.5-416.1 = 22.3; 5.7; 5.6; 5.2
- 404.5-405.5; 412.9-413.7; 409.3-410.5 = 19.1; 5.4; 5.0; 4.7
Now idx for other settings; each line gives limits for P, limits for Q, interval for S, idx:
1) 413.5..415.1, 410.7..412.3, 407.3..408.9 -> 0.1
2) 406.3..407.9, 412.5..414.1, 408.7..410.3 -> 0.3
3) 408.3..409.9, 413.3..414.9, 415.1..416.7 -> 1.1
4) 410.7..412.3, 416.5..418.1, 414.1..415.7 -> 0.7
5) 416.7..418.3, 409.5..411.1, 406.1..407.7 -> 0.1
